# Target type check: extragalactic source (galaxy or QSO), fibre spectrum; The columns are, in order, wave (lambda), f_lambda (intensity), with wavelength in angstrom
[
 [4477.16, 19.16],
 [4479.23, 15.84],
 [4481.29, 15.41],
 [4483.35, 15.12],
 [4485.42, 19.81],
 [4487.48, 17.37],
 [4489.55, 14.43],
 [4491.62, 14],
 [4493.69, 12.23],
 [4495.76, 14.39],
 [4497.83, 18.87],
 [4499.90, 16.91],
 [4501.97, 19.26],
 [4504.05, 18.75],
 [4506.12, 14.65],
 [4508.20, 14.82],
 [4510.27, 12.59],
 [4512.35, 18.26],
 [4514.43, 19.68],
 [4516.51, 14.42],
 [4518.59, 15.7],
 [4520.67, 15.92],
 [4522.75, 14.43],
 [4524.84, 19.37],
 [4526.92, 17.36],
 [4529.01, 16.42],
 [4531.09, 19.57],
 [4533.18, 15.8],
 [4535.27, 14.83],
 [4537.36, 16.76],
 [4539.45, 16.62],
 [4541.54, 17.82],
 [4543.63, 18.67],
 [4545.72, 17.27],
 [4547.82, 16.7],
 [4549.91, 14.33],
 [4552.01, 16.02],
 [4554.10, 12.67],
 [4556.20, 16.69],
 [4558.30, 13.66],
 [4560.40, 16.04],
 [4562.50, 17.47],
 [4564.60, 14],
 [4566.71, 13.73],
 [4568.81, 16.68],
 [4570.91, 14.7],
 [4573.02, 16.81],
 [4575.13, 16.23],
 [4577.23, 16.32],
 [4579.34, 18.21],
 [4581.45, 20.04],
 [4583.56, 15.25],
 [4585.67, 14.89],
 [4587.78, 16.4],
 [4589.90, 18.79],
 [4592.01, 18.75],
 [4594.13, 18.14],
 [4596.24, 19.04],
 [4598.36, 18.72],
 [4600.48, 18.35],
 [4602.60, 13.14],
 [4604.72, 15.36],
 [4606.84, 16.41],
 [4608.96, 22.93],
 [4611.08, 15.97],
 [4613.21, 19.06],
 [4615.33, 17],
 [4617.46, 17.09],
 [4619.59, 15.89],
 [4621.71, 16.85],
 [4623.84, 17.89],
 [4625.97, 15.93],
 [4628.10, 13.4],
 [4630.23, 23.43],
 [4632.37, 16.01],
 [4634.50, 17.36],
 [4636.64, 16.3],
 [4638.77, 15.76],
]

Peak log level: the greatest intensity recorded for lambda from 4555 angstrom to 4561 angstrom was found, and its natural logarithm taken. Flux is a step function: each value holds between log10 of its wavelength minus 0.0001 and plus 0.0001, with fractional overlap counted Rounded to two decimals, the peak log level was 2.81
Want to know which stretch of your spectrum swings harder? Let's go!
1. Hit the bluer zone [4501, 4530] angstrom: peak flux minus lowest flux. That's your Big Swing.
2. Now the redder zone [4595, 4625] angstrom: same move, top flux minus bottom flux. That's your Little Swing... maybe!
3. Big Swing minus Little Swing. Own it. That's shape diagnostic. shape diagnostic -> -2.7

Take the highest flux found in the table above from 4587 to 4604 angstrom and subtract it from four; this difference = -15.0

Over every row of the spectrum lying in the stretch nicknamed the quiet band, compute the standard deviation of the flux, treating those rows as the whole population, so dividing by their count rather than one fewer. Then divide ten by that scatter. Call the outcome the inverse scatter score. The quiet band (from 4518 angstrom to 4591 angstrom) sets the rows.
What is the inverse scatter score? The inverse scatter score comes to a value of 5.8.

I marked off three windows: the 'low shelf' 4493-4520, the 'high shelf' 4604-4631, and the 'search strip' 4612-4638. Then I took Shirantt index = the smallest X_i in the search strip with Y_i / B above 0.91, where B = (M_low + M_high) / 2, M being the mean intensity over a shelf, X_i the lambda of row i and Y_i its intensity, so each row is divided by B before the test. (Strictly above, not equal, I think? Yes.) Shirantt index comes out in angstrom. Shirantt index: 4613.21 angstrom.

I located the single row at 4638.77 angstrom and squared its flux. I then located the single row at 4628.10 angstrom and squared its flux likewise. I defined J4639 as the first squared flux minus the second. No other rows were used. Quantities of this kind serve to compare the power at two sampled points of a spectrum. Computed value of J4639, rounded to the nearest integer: 69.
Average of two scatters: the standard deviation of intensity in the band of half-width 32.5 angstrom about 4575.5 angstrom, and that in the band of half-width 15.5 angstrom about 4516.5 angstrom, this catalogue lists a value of 2.1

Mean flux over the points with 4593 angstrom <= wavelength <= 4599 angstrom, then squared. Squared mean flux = 347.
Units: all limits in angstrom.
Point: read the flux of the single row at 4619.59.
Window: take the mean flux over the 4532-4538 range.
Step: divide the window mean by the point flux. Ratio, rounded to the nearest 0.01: 0.99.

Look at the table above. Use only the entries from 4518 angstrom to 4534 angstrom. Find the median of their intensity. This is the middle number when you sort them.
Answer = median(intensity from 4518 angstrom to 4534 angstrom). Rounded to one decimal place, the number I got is 16.2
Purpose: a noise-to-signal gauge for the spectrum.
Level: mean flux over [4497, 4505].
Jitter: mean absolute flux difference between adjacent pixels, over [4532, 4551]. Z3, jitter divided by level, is 0.064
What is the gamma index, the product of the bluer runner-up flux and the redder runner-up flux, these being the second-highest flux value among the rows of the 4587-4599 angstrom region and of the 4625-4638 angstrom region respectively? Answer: 326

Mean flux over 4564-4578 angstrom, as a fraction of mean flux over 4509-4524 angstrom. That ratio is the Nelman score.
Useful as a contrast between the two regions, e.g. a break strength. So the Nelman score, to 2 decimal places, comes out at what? 0.98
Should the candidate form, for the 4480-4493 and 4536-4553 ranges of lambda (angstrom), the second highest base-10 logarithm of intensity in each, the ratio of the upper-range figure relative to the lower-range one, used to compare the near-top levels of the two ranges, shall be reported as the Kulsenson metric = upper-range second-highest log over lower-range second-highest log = 1.01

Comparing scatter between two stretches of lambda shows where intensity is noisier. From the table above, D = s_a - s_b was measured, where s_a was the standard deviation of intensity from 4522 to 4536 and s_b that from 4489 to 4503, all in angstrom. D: -0.6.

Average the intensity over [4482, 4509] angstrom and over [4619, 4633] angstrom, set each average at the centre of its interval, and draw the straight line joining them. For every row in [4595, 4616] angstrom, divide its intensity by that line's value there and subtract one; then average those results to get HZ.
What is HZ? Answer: 0.04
